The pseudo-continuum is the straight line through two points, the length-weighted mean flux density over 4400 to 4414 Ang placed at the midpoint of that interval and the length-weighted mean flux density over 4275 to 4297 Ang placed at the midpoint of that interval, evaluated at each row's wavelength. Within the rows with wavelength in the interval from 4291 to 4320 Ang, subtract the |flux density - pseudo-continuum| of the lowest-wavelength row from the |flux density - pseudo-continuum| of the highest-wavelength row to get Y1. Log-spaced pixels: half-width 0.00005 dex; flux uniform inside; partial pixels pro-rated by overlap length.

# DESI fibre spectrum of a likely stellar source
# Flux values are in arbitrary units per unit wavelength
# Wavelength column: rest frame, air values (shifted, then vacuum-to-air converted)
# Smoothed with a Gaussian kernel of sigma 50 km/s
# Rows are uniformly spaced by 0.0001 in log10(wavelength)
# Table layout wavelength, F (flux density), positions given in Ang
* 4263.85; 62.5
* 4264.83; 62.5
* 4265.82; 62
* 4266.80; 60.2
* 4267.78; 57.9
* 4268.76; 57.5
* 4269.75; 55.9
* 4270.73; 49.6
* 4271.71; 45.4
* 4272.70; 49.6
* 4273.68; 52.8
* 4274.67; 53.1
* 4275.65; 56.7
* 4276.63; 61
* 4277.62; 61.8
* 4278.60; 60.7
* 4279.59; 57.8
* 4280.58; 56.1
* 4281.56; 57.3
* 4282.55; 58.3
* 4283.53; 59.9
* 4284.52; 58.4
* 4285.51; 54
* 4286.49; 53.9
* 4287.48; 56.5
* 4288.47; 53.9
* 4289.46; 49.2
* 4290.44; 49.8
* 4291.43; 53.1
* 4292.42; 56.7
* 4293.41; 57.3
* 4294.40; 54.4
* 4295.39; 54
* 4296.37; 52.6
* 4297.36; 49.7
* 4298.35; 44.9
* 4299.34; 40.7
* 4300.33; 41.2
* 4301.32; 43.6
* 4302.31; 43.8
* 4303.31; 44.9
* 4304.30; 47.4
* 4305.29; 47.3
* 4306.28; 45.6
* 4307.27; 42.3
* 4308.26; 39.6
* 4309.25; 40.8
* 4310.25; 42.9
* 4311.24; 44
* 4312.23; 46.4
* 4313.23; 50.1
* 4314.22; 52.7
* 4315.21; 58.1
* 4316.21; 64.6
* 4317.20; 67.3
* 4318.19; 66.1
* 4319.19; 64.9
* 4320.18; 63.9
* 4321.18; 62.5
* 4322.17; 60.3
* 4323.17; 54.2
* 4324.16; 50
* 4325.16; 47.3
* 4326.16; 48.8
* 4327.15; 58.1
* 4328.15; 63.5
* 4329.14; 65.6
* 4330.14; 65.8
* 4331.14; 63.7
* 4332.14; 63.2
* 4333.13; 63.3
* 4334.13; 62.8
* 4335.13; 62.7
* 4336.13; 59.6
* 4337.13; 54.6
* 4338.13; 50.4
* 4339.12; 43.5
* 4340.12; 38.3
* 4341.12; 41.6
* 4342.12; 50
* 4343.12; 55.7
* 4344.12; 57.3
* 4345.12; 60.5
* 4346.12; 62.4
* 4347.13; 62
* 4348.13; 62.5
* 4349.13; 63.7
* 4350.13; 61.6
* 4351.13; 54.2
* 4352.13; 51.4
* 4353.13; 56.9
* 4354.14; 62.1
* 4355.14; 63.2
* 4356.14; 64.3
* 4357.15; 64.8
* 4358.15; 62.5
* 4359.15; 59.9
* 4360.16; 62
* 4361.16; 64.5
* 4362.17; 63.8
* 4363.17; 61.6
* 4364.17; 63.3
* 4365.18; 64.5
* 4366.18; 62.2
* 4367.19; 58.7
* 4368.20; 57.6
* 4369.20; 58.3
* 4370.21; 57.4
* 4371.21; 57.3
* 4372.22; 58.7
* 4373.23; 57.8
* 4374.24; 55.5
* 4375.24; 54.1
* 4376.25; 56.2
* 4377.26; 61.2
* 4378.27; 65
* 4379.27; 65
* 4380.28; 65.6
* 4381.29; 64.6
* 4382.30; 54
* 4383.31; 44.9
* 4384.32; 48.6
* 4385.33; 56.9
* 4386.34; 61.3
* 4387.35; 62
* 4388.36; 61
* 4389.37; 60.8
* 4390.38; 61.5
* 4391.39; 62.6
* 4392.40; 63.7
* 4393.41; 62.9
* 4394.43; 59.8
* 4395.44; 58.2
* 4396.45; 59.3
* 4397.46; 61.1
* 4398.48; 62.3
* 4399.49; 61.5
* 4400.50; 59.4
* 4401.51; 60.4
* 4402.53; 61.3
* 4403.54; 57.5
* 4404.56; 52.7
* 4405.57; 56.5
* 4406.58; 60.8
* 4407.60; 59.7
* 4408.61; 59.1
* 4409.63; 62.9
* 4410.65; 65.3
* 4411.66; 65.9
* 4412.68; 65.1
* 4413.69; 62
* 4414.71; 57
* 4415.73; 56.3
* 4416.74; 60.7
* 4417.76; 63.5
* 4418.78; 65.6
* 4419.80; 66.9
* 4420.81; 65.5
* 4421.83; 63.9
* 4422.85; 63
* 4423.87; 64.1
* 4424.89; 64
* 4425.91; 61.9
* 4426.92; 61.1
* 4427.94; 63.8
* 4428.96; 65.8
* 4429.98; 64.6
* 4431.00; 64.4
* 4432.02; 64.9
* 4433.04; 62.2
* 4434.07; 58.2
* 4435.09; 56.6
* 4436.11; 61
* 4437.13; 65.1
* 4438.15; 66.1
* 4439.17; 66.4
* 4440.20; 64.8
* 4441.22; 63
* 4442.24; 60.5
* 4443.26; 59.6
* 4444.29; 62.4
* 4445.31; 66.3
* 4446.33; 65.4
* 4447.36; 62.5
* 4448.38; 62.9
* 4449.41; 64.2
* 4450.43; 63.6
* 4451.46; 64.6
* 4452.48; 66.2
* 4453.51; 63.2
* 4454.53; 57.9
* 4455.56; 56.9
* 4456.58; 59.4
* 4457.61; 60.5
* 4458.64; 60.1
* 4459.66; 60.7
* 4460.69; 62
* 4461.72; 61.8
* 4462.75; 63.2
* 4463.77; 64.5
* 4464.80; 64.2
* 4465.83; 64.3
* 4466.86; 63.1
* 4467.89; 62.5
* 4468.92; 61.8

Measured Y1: 4.5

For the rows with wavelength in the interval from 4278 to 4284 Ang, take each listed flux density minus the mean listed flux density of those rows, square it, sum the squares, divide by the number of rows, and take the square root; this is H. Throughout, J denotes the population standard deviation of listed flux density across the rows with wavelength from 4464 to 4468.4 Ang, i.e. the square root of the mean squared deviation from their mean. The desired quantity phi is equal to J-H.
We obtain -0.8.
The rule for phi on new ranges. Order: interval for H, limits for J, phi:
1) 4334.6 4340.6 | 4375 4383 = -3.8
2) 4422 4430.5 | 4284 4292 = 1.5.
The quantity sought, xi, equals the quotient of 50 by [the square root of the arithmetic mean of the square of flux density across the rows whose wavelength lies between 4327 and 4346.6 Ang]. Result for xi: 0.87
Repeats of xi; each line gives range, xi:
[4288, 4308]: 1.02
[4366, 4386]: 0.86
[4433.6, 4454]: 0.79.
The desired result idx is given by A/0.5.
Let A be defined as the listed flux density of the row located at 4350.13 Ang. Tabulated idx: 123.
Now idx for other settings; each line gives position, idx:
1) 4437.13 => 130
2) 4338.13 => 101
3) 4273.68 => 106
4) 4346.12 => 125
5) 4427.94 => 128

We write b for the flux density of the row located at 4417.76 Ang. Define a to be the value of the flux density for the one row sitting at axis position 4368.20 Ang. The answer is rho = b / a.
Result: 1.10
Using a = 57.6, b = 63.5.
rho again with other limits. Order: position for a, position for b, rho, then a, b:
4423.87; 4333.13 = 0.99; 64.1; 63.3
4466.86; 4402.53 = 0.97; 63.1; 61.3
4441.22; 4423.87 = 1.02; 63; 64.1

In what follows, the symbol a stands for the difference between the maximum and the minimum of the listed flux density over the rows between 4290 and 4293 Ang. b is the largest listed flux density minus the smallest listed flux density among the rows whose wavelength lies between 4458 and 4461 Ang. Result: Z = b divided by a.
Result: 0.3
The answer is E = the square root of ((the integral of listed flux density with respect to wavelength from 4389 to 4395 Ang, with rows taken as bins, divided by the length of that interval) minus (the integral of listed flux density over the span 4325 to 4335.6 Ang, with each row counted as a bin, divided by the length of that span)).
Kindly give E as 1.0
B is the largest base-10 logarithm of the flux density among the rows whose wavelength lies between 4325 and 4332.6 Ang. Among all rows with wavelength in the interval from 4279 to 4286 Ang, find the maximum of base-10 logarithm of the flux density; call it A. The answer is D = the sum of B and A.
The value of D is 3.60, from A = 1.777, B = 1.82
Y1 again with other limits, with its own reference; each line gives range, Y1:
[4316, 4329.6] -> 0.5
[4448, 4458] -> 1.3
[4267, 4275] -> -0.1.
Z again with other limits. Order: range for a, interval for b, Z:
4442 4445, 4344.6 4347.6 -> 0.7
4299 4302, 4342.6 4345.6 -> 1.7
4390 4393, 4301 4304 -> 0.6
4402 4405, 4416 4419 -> 0.6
